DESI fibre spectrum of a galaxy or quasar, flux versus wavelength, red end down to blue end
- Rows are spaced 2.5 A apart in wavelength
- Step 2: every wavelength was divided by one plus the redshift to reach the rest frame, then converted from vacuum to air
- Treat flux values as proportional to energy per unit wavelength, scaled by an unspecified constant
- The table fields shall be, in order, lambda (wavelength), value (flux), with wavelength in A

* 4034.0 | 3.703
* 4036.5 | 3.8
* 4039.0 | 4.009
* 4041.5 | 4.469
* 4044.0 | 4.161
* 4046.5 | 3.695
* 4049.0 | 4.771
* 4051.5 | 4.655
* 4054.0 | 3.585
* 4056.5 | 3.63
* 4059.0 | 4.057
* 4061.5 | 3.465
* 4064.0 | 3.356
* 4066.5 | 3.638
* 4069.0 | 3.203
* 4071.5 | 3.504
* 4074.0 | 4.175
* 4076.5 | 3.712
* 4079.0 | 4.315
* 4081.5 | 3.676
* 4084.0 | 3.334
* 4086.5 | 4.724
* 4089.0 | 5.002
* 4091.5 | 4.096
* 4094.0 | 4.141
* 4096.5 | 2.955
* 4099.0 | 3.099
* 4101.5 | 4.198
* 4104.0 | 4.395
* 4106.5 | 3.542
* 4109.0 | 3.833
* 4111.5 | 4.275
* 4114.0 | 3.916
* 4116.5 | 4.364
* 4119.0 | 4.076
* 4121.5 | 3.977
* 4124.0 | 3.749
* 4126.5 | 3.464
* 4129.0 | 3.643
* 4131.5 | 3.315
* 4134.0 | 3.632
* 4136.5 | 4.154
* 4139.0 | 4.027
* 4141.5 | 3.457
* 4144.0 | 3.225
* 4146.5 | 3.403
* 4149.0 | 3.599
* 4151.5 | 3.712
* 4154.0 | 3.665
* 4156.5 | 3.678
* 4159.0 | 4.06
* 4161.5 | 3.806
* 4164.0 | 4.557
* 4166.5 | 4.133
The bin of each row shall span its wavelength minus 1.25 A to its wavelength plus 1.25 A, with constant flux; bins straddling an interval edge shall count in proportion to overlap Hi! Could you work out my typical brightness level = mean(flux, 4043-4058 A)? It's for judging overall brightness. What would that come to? 4.08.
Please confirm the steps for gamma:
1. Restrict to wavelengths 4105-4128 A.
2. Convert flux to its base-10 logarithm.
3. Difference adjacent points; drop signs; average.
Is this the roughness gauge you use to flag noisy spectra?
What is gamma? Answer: 0.033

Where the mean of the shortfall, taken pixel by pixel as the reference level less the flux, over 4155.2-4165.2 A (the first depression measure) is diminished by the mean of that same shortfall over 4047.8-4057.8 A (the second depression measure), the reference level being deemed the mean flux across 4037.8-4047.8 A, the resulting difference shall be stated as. 0.14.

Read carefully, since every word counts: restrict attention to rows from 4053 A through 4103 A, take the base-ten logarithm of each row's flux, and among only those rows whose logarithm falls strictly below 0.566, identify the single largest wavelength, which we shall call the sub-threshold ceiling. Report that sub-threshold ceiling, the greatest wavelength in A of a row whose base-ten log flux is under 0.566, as 4099.0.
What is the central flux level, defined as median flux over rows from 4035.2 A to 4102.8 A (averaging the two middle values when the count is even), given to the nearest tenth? 3.8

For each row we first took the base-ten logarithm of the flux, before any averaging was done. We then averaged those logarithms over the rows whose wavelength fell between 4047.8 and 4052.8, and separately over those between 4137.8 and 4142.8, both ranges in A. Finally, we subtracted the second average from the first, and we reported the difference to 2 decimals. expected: 0.10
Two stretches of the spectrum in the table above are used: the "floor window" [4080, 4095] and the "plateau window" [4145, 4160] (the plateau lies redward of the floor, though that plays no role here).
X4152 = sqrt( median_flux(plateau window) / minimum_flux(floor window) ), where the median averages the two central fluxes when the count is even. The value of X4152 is 1.05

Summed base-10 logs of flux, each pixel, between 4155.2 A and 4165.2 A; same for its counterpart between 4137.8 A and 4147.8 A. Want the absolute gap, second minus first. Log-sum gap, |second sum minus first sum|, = 0.229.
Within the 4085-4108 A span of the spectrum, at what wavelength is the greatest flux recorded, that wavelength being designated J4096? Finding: 4089.0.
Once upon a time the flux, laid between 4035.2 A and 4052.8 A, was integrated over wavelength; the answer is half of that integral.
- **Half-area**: 37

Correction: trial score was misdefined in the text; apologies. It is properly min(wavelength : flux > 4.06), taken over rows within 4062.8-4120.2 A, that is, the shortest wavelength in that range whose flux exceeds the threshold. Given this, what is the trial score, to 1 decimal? 4074.0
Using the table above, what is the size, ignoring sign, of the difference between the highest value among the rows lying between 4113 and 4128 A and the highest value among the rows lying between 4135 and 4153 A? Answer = 0.21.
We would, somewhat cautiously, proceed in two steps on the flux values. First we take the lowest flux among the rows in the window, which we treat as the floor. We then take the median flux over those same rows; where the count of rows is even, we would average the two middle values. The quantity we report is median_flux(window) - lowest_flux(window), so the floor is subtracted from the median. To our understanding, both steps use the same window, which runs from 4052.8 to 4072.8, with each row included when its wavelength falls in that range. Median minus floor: 0.34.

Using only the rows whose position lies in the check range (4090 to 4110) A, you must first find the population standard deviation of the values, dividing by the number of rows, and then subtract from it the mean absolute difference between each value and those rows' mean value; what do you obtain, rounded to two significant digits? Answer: 0.061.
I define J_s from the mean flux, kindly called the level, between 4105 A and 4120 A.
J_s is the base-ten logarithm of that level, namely 0.60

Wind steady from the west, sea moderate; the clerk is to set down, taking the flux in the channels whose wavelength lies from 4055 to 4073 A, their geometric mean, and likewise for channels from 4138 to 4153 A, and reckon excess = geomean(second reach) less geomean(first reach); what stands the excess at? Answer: 0.0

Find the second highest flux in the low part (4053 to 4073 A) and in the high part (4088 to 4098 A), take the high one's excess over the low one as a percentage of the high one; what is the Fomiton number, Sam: 12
